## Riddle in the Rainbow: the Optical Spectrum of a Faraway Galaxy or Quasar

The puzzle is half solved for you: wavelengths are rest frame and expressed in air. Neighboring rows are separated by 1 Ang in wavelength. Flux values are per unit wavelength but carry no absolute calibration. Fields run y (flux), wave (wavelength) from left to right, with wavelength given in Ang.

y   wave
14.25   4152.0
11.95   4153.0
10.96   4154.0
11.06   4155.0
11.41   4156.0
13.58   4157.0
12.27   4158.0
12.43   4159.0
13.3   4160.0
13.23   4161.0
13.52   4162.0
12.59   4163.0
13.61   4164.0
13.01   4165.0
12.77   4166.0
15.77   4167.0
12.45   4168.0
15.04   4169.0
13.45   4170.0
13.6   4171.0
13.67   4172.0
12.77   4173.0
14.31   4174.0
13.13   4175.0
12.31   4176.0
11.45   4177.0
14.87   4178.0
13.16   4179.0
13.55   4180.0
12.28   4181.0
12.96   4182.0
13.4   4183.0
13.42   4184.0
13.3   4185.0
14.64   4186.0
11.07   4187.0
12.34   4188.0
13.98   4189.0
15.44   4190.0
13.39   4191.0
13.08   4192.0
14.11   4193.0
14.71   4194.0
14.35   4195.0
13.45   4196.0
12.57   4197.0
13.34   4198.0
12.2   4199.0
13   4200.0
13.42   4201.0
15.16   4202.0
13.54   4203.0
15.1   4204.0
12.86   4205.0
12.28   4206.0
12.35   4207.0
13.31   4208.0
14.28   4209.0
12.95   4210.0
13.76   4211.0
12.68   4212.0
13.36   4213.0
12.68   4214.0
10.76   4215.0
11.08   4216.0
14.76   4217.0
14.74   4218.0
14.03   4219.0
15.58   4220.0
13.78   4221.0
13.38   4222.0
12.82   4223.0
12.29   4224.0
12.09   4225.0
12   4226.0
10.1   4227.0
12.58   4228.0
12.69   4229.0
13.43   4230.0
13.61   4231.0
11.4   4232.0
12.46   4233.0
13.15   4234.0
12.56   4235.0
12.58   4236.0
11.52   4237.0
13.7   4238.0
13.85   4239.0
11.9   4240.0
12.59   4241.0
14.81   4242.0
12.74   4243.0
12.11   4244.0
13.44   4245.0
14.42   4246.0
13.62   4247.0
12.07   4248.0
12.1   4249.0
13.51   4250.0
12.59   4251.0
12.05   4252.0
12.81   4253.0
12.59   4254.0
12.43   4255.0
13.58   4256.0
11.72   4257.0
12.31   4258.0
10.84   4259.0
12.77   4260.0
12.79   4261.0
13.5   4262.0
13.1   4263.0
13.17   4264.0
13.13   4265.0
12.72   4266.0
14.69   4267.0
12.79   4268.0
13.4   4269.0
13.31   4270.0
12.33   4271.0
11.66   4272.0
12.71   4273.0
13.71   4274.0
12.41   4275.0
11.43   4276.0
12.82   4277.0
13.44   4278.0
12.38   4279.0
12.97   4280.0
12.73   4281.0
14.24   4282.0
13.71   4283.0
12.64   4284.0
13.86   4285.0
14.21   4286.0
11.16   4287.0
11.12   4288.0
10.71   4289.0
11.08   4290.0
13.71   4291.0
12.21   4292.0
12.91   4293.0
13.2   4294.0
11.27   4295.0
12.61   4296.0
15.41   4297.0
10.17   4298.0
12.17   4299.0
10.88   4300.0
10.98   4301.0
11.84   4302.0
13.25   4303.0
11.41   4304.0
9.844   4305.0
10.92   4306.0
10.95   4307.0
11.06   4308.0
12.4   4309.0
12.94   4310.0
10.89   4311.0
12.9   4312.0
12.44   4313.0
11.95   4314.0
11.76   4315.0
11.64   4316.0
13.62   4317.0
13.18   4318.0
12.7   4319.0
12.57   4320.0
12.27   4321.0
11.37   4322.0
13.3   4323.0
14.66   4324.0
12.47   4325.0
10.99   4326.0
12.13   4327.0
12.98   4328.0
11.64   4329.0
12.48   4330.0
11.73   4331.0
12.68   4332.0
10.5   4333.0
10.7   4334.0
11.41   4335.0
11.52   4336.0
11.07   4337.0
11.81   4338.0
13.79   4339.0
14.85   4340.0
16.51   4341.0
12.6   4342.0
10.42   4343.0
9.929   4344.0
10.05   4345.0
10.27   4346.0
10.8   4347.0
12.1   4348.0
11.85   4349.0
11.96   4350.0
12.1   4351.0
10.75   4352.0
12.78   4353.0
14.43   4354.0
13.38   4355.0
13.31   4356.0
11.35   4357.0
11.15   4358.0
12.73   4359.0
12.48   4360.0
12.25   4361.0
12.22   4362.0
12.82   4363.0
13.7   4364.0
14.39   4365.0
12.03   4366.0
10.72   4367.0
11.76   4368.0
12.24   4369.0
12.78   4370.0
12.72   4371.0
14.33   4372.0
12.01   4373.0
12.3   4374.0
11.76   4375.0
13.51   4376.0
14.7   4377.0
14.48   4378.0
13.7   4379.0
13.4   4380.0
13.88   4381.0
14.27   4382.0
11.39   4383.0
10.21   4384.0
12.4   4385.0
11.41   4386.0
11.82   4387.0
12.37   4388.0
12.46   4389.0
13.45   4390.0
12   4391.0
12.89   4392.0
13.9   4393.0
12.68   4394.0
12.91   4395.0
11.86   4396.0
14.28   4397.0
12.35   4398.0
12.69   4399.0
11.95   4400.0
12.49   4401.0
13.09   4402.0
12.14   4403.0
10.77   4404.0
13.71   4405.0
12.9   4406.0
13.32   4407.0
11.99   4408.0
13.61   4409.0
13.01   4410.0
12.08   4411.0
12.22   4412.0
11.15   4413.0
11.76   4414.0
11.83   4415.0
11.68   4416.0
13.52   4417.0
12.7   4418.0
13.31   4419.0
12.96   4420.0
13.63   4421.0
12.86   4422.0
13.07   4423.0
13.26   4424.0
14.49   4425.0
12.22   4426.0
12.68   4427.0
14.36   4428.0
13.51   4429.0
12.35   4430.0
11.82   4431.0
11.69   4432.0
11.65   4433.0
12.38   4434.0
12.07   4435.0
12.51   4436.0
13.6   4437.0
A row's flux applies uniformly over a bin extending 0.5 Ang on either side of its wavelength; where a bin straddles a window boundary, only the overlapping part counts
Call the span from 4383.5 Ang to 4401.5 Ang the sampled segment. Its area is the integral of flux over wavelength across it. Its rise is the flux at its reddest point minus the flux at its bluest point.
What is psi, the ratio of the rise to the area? 0.010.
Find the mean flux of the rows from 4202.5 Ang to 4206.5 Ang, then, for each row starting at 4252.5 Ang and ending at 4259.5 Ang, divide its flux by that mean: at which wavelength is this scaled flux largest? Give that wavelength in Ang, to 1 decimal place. 4256.0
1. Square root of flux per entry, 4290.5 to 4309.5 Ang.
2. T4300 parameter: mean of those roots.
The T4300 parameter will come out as 3.45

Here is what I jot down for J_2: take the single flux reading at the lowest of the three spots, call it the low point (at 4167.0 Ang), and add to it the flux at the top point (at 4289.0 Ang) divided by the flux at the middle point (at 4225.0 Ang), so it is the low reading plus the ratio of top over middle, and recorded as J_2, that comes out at 16.7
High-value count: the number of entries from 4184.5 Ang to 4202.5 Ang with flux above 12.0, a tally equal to 17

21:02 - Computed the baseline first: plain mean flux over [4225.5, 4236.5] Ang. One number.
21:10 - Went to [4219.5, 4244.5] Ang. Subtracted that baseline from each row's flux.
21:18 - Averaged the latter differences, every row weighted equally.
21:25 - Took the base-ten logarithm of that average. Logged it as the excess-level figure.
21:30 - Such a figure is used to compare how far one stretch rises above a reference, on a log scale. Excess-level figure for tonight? -0.43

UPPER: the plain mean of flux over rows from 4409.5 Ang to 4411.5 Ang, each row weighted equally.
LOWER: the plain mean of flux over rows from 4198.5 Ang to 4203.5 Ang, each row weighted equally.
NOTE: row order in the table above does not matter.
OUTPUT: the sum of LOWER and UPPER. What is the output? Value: 26.0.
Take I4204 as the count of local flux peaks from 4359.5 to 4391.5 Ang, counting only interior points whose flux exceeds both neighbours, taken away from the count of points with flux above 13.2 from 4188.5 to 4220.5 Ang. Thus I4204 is 12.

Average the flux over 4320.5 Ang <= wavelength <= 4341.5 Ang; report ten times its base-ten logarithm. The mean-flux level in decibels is 10.9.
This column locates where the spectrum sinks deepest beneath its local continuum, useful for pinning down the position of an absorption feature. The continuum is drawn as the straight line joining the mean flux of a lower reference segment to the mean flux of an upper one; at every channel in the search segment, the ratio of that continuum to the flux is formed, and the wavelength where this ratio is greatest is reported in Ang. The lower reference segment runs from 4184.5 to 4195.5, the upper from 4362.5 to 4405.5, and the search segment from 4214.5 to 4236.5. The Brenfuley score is 4227.0 Ang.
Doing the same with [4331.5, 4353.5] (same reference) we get 4344.0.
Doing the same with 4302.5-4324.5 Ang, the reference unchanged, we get 4305.0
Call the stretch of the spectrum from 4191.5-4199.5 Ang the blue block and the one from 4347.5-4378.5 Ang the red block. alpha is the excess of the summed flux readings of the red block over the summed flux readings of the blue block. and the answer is 283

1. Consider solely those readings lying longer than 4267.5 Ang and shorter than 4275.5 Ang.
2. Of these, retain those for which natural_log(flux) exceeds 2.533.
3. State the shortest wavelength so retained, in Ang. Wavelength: 4268.0 Ang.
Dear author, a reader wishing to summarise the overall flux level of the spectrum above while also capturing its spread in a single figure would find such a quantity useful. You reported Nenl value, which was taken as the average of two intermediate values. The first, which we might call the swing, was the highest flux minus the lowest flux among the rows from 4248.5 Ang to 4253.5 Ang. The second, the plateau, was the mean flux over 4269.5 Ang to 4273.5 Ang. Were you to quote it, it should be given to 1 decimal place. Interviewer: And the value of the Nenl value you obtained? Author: 7.0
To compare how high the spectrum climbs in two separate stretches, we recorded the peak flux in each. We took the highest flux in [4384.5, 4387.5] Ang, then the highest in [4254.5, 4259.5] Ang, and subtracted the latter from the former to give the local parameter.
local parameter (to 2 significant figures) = -1.2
